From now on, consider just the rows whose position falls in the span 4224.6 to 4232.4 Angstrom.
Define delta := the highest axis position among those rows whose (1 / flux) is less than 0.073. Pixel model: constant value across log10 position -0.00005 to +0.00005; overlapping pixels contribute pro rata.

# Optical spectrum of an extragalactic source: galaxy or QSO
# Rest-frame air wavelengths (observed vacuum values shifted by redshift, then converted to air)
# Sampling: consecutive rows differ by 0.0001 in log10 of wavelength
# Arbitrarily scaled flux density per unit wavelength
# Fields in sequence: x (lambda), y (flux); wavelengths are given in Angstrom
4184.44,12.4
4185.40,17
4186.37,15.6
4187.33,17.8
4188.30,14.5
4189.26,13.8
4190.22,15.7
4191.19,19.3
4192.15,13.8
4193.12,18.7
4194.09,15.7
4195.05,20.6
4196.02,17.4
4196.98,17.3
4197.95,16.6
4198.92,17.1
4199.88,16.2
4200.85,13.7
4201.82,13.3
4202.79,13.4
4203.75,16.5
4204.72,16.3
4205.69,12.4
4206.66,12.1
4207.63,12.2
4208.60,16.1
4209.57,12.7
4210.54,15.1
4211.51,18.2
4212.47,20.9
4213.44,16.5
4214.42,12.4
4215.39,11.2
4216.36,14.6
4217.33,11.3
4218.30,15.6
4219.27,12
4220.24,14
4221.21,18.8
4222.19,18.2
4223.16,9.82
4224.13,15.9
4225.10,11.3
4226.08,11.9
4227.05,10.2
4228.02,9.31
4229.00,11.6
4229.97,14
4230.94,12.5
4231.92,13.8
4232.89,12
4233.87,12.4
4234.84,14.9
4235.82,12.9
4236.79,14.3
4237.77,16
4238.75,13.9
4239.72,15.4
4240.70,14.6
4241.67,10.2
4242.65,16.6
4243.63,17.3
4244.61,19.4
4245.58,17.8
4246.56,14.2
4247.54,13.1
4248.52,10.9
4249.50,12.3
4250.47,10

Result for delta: 4231.92 Angstrom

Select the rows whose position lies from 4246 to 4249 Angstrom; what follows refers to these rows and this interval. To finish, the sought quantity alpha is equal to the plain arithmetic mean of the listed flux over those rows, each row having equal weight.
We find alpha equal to 12.7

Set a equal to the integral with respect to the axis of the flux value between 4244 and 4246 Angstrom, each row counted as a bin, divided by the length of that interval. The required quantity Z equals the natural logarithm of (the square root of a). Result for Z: 1.46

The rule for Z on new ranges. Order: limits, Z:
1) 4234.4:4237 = 1.32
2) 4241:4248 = 1.37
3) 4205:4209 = 1.29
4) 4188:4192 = 1.38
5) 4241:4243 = 1.29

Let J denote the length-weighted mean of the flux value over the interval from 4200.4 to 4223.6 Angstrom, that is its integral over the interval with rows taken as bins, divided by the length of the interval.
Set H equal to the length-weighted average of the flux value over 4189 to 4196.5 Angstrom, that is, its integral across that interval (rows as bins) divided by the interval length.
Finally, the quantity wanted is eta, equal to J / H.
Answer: 0.85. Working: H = 17.0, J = 14.5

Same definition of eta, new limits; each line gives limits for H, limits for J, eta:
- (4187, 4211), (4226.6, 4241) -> 0.85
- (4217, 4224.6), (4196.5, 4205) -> 1.07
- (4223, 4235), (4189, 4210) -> 1.26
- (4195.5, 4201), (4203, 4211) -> 0.85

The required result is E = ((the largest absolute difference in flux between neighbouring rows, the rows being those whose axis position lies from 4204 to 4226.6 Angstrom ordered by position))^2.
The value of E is 70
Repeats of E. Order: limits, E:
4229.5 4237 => 6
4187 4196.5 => 30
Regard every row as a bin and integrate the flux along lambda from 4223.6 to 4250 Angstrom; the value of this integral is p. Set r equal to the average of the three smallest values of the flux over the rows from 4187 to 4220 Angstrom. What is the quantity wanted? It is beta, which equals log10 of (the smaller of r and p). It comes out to 1.06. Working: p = 360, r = 11.5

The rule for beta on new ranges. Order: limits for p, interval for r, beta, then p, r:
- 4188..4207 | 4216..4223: 1.09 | 299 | 12.4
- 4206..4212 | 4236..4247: 1.11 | 86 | 12.8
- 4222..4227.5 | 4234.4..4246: 1.09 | 69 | 12.3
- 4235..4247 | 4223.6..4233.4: 1.01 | 183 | 10.3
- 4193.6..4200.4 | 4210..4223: 1.06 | 117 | 11.5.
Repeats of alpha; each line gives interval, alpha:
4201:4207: 14.0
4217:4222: 14.3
